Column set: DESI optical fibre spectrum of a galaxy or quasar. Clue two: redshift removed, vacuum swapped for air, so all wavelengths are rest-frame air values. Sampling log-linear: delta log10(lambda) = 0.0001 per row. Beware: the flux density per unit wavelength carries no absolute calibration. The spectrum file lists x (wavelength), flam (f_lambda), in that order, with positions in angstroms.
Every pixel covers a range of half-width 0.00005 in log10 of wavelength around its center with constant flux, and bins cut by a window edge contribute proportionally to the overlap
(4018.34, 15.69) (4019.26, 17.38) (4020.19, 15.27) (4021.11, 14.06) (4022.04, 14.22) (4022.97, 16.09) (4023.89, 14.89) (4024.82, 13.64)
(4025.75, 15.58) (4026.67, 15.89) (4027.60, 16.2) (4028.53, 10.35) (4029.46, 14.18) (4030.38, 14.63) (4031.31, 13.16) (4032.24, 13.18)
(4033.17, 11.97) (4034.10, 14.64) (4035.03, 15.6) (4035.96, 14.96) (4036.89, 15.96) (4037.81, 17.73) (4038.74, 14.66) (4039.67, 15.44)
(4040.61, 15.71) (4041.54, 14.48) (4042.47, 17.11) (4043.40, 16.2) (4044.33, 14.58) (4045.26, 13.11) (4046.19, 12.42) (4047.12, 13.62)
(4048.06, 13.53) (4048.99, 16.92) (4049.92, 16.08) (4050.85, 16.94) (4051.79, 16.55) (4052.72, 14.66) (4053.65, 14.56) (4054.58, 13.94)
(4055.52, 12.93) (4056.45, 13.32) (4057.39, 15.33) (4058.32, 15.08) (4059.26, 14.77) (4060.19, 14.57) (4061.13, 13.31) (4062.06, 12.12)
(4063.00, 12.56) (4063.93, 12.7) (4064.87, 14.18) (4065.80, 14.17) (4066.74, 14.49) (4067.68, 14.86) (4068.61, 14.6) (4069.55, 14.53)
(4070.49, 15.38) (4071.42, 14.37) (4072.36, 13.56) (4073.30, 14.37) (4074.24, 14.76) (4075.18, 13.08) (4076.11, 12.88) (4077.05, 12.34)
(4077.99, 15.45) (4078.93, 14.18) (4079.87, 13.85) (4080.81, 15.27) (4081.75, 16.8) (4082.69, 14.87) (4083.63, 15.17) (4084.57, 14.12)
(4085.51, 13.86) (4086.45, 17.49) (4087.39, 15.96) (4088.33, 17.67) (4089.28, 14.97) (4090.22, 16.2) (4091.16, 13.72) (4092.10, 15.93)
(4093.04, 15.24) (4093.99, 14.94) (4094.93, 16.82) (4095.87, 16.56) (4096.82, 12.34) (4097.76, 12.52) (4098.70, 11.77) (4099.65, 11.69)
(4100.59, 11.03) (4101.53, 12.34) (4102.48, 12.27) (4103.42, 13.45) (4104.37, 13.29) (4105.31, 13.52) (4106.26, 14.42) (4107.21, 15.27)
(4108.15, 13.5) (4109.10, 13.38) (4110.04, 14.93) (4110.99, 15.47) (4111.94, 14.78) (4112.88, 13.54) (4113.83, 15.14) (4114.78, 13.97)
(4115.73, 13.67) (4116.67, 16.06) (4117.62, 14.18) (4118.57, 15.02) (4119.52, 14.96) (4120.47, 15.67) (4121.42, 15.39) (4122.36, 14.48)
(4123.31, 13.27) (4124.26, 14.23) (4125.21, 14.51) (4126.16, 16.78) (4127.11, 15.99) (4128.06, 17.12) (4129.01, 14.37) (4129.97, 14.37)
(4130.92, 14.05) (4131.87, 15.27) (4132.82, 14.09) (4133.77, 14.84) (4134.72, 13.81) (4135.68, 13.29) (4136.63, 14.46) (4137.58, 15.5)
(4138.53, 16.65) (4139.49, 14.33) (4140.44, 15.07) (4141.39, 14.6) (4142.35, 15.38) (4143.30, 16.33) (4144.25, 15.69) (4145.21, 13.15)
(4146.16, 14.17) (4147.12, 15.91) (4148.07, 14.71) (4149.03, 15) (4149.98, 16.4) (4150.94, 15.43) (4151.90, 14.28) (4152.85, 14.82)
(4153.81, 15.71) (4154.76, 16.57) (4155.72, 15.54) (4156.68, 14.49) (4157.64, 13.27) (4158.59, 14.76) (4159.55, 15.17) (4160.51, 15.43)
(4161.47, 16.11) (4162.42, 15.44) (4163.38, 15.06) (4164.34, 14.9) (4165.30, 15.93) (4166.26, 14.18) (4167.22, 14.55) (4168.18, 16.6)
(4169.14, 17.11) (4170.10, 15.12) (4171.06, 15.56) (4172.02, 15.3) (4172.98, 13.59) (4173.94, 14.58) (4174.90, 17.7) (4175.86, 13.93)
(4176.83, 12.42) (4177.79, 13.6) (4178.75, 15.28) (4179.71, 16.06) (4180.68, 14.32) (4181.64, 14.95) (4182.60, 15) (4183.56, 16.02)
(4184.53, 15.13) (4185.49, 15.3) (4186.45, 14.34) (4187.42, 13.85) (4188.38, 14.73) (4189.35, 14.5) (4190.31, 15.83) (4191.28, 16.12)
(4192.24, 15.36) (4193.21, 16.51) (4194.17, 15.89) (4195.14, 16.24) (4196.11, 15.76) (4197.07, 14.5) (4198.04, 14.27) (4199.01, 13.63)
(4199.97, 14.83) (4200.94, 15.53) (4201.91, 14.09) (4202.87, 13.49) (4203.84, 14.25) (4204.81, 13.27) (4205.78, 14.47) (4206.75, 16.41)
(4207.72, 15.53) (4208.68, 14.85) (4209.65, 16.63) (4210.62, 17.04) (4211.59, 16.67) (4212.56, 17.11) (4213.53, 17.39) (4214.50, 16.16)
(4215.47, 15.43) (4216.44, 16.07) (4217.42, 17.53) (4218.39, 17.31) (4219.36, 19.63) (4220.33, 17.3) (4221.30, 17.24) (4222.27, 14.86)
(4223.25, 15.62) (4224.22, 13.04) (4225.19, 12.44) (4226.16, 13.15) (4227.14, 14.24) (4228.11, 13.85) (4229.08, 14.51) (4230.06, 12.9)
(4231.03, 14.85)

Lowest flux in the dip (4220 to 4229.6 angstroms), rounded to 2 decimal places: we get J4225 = 12.44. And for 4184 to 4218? 13.27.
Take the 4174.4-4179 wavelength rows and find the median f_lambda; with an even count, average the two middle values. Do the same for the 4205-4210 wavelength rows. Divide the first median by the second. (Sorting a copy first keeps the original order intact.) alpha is 0.90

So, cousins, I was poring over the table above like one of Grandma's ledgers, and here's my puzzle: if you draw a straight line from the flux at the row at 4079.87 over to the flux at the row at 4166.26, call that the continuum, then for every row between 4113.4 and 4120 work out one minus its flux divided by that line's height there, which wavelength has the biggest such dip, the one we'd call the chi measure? 4115.73 angstroms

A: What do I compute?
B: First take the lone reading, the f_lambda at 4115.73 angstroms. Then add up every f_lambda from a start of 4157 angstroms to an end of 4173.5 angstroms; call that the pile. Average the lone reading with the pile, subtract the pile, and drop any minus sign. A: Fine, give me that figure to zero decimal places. 122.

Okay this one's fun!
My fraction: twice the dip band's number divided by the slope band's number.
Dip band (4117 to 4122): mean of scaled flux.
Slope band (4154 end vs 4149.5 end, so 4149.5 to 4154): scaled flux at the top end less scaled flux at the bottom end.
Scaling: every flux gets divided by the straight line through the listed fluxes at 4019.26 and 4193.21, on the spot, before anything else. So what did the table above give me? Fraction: -44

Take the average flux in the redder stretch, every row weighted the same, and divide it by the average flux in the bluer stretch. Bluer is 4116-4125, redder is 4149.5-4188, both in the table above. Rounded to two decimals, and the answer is 1.02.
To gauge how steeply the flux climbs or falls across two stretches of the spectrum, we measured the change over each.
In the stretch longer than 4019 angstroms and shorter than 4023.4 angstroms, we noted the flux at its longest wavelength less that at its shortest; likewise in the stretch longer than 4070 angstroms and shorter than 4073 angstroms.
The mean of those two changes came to -1.6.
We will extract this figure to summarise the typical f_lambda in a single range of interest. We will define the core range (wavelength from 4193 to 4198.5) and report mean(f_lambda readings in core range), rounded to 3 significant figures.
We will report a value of 15.5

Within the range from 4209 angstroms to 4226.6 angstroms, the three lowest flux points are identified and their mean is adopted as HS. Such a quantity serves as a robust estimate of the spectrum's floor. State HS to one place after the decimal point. 12.9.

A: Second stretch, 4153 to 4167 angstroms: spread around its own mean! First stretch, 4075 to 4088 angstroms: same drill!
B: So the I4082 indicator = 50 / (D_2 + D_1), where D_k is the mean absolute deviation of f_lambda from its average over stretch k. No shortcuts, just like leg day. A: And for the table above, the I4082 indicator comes 27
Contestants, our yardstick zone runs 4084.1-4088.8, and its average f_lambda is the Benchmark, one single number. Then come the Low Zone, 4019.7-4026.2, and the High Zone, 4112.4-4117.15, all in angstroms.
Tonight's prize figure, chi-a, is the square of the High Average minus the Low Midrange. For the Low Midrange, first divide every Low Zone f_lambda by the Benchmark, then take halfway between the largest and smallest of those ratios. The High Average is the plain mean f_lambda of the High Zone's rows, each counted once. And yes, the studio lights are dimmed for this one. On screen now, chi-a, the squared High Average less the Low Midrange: 209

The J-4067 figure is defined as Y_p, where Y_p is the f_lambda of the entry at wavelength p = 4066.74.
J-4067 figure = 14.49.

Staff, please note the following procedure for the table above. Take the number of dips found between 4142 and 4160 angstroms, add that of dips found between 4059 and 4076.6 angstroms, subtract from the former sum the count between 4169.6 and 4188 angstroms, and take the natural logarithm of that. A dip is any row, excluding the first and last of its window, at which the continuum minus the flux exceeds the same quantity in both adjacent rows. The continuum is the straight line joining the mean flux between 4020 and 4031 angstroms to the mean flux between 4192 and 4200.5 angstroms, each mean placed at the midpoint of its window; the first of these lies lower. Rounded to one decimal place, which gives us 1.4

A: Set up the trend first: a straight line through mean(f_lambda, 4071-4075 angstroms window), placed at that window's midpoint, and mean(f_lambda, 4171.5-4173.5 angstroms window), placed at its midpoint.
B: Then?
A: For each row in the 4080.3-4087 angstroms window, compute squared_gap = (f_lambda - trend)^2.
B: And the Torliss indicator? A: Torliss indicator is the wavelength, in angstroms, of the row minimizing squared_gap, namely 4084.57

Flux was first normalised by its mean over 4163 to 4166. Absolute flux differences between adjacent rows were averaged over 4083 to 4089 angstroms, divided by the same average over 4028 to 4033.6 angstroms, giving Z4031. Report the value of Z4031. 1.2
